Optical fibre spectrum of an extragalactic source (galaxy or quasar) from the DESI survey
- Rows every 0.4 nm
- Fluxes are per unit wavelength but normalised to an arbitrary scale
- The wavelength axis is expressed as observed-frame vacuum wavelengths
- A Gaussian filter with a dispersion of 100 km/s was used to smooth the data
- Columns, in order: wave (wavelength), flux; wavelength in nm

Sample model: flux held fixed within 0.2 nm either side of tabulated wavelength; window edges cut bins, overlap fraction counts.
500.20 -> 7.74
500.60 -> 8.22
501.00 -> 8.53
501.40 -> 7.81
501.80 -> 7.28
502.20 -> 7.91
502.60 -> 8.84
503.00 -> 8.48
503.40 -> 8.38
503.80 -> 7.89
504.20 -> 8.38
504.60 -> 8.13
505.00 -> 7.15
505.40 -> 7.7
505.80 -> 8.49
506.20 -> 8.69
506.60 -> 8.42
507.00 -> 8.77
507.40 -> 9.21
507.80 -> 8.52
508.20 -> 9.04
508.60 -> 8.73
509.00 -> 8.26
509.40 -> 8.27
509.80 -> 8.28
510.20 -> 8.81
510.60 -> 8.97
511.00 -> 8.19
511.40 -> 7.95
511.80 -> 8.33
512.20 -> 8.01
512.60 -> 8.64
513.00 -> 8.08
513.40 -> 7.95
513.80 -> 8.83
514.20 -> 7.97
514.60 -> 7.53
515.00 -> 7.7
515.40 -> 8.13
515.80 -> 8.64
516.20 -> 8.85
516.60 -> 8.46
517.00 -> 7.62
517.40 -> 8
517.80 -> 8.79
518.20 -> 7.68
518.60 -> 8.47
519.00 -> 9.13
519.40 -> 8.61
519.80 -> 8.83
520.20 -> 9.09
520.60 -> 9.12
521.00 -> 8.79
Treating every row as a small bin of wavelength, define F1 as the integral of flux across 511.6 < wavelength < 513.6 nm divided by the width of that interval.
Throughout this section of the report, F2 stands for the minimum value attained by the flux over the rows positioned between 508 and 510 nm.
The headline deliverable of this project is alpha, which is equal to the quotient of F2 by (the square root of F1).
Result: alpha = 2.88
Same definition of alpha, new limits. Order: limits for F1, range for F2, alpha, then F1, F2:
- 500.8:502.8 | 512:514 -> 2.80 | 8.07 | 7.95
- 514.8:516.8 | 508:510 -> 2.86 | 8.36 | 8.26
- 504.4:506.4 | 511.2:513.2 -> 2.81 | 8.03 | 7.95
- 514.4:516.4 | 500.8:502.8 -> 2.55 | 8.17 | 7.28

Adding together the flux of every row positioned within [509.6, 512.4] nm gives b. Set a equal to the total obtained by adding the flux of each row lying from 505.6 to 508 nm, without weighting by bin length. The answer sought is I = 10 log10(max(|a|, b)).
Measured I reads 17.7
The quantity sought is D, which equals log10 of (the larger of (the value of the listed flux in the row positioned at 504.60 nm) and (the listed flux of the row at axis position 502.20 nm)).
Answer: 0.910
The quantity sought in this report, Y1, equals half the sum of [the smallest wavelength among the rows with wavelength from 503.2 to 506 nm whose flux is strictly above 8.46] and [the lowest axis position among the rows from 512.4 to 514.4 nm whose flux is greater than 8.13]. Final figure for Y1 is 509.20 nm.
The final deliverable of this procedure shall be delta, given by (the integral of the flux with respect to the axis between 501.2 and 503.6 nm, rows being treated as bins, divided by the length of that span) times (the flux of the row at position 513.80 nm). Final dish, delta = 72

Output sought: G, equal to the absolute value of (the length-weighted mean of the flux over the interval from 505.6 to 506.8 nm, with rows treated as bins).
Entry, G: 8.5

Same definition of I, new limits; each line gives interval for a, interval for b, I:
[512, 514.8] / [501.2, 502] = 17.6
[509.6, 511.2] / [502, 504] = 16.2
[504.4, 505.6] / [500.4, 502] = 15.0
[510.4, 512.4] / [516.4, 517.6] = 16.2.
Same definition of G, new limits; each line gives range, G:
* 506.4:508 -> 8.7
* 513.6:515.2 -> 8.0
